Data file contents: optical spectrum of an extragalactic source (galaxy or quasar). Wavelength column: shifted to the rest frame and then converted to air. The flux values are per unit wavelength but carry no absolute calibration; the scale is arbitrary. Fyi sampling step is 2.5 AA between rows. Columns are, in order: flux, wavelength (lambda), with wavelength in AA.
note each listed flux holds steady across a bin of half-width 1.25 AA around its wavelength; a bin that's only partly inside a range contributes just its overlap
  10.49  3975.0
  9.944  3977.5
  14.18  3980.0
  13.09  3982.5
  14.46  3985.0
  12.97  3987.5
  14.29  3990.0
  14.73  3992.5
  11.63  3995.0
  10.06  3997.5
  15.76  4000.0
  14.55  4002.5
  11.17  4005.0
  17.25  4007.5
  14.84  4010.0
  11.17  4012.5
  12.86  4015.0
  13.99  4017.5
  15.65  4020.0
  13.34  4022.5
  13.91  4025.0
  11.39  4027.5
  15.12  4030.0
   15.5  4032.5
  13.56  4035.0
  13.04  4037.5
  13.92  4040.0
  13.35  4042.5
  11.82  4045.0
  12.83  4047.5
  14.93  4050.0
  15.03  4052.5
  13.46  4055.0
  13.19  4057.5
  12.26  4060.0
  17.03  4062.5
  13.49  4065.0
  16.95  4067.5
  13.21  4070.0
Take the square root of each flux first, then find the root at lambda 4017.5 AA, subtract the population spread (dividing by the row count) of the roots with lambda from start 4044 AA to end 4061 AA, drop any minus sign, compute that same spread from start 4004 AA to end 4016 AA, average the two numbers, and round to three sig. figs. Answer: 1.95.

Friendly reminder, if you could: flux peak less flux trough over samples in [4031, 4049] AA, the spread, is 3.7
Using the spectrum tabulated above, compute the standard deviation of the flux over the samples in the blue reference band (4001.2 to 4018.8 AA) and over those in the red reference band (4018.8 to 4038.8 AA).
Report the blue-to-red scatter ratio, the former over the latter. 1.5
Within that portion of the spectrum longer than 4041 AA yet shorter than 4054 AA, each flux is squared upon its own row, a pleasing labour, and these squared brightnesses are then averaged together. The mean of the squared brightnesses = 186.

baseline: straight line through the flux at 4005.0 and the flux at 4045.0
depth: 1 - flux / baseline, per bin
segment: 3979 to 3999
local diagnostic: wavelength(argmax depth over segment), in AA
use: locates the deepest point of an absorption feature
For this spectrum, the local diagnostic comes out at 3997.5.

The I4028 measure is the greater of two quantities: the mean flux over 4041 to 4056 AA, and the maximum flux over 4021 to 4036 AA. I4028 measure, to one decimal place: 15.5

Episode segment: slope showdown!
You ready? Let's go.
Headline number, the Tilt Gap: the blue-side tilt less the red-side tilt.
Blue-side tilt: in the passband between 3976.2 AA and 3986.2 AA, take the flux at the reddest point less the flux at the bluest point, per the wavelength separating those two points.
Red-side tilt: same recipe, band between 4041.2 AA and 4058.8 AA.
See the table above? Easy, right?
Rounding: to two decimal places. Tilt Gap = 0.61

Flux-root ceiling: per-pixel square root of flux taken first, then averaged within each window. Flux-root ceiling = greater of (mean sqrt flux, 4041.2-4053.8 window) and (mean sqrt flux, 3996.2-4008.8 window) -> 3.69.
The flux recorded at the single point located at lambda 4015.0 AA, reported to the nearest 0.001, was 12.860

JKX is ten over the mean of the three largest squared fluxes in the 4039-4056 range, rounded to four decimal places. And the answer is 0.0467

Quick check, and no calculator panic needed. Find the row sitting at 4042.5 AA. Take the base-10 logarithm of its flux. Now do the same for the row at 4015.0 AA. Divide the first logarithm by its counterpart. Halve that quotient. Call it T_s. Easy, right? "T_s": 0.507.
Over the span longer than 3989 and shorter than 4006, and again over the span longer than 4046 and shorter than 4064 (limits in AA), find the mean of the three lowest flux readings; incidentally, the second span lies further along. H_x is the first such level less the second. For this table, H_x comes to -1.8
